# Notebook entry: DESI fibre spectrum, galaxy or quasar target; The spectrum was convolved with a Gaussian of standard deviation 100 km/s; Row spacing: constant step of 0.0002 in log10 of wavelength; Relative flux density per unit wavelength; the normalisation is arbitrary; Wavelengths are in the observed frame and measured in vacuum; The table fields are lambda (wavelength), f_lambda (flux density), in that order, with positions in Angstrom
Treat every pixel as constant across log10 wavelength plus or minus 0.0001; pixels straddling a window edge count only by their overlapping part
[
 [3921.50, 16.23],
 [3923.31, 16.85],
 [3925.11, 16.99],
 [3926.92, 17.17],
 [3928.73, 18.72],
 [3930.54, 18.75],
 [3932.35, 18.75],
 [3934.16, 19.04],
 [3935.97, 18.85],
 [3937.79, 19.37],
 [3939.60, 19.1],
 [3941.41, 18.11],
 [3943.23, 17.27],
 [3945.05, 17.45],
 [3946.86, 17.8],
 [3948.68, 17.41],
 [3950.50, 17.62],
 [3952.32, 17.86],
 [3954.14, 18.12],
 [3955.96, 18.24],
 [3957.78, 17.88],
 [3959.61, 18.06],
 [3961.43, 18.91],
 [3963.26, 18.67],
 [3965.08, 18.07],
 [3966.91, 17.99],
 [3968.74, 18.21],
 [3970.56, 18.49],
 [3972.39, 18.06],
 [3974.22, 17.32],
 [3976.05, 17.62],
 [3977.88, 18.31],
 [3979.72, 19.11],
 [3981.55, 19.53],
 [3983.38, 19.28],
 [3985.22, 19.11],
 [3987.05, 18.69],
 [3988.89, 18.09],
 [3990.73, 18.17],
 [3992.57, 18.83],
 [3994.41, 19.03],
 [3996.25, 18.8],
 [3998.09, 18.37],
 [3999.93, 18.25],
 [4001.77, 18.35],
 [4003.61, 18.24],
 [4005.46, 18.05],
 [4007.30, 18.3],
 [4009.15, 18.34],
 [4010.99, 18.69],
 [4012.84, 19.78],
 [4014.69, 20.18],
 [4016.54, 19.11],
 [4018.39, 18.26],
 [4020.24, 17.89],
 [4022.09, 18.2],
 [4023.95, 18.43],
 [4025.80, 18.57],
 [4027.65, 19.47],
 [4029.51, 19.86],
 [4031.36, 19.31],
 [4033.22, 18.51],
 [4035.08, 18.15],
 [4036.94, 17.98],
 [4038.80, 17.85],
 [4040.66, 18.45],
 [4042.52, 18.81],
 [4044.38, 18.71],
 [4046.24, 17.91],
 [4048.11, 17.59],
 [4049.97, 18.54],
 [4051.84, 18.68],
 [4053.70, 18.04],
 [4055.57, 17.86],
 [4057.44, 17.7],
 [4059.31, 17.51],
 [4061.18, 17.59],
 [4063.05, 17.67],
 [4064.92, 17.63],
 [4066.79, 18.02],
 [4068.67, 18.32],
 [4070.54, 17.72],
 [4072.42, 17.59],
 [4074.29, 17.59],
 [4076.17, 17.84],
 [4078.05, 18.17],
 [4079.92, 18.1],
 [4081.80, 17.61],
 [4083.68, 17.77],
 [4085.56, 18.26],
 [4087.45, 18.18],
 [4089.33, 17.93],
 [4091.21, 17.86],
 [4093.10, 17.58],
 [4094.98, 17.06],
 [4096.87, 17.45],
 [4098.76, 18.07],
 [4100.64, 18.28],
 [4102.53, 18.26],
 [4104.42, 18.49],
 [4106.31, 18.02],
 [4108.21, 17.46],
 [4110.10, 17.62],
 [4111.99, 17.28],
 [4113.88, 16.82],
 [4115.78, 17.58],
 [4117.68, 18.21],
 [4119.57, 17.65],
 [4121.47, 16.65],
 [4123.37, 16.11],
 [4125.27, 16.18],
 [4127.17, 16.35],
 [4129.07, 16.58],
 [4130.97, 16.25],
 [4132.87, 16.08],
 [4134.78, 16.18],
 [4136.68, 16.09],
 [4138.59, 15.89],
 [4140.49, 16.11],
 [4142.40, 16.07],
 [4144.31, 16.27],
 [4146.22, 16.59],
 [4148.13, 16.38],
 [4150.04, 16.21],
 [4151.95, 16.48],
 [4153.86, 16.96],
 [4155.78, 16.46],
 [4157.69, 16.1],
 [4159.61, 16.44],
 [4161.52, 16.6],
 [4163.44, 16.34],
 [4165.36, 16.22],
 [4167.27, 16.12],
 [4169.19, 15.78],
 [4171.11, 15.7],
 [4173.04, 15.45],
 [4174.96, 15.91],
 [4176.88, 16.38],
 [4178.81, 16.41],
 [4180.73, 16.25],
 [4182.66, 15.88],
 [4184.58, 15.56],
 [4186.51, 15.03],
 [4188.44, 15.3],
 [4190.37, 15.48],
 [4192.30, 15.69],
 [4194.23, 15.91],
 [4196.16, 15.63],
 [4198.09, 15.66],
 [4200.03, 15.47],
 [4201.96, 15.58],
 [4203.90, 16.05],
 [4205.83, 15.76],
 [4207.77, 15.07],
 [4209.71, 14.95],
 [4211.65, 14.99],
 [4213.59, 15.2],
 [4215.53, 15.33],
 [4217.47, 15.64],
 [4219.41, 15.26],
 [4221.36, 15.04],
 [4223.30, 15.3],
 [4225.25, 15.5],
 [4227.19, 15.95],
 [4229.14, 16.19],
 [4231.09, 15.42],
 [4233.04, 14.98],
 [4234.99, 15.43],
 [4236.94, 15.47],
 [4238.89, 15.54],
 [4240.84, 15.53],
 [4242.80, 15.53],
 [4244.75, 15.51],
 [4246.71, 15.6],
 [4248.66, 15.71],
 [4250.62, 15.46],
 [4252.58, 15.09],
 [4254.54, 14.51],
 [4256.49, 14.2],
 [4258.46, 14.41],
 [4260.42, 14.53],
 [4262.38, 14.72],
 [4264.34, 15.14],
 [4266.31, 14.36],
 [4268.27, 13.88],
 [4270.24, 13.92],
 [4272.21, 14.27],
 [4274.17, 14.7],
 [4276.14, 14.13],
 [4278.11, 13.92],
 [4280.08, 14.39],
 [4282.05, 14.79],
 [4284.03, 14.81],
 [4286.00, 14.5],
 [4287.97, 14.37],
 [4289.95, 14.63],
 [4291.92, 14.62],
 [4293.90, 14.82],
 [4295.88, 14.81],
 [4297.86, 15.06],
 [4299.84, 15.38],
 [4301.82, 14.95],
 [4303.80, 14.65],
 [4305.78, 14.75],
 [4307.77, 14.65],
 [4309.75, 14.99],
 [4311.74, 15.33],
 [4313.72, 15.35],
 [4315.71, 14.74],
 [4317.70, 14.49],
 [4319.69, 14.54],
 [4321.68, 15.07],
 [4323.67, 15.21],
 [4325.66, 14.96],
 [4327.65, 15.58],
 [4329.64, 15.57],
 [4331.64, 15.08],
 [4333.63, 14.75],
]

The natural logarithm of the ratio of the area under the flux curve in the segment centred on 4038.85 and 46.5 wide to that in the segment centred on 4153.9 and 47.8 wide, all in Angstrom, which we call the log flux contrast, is 0.097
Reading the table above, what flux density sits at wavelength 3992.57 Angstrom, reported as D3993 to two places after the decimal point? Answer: 18.83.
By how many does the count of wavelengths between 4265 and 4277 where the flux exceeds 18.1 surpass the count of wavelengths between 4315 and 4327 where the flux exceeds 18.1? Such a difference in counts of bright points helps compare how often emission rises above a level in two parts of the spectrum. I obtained 0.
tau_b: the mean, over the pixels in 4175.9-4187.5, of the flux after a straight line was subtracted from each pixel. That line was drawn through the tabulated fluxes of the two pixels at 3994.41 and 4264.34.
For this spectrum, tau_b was -0.41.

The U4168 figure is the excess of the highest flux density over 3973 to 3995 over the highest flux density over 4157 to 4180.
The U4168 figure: 2.9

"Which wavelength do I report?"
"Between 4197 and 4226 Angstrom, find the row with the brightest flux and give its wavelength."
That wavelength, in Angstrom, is 4203.90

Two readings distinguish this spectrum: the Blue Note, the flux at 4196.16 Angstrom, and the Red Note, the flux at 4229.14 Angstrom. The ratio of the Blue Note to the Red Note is 0.97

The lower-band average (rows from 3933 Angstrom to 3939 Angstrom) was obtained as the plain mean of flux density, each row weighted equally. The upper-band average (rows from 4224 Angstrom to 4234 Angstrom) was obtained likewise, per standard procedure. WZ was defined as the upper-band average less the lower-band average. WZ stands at -3.5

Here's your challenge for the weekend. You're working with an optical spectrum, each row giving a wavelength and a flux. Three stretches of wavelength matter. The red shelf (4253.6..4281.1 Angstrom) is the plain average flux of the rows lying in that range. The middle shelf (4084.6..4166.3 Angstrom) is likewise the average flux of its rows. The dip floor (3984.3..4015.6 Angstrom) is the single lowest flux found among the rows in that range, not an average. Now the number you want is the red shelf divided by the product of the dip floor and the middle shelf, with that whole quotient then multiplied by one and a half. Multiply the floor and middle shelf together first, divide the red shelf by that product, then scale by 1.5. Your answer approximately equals 0.070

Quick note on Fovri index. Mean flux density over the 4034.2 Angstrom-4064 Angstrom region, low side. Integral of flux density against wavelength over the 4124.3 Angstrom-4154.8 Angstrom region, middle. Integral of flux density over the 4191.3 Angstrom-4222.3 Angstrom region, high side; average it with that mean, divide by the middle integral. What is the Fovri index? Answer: 0.500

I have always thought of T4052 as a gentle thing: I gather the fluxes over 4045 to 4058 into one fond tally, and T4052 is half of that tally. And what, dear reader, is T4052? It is 63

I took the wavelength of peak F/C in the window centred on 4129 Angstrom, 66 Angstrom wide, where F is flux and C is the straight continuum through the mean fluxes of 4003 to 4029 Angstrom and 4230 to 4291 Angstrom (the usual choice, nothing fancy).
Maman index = 4104.42 Angstrom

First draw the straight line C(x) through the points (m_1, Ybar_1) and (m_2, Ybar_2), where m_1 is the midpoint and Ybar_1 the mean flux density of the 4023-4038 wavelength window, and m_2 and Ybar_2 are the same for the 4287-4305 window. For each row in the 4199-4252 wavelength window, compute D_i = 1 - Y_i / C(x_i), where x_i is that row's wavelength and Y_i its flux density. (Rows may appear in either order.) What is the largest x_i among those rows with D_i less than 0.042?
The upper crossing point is 4250.62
